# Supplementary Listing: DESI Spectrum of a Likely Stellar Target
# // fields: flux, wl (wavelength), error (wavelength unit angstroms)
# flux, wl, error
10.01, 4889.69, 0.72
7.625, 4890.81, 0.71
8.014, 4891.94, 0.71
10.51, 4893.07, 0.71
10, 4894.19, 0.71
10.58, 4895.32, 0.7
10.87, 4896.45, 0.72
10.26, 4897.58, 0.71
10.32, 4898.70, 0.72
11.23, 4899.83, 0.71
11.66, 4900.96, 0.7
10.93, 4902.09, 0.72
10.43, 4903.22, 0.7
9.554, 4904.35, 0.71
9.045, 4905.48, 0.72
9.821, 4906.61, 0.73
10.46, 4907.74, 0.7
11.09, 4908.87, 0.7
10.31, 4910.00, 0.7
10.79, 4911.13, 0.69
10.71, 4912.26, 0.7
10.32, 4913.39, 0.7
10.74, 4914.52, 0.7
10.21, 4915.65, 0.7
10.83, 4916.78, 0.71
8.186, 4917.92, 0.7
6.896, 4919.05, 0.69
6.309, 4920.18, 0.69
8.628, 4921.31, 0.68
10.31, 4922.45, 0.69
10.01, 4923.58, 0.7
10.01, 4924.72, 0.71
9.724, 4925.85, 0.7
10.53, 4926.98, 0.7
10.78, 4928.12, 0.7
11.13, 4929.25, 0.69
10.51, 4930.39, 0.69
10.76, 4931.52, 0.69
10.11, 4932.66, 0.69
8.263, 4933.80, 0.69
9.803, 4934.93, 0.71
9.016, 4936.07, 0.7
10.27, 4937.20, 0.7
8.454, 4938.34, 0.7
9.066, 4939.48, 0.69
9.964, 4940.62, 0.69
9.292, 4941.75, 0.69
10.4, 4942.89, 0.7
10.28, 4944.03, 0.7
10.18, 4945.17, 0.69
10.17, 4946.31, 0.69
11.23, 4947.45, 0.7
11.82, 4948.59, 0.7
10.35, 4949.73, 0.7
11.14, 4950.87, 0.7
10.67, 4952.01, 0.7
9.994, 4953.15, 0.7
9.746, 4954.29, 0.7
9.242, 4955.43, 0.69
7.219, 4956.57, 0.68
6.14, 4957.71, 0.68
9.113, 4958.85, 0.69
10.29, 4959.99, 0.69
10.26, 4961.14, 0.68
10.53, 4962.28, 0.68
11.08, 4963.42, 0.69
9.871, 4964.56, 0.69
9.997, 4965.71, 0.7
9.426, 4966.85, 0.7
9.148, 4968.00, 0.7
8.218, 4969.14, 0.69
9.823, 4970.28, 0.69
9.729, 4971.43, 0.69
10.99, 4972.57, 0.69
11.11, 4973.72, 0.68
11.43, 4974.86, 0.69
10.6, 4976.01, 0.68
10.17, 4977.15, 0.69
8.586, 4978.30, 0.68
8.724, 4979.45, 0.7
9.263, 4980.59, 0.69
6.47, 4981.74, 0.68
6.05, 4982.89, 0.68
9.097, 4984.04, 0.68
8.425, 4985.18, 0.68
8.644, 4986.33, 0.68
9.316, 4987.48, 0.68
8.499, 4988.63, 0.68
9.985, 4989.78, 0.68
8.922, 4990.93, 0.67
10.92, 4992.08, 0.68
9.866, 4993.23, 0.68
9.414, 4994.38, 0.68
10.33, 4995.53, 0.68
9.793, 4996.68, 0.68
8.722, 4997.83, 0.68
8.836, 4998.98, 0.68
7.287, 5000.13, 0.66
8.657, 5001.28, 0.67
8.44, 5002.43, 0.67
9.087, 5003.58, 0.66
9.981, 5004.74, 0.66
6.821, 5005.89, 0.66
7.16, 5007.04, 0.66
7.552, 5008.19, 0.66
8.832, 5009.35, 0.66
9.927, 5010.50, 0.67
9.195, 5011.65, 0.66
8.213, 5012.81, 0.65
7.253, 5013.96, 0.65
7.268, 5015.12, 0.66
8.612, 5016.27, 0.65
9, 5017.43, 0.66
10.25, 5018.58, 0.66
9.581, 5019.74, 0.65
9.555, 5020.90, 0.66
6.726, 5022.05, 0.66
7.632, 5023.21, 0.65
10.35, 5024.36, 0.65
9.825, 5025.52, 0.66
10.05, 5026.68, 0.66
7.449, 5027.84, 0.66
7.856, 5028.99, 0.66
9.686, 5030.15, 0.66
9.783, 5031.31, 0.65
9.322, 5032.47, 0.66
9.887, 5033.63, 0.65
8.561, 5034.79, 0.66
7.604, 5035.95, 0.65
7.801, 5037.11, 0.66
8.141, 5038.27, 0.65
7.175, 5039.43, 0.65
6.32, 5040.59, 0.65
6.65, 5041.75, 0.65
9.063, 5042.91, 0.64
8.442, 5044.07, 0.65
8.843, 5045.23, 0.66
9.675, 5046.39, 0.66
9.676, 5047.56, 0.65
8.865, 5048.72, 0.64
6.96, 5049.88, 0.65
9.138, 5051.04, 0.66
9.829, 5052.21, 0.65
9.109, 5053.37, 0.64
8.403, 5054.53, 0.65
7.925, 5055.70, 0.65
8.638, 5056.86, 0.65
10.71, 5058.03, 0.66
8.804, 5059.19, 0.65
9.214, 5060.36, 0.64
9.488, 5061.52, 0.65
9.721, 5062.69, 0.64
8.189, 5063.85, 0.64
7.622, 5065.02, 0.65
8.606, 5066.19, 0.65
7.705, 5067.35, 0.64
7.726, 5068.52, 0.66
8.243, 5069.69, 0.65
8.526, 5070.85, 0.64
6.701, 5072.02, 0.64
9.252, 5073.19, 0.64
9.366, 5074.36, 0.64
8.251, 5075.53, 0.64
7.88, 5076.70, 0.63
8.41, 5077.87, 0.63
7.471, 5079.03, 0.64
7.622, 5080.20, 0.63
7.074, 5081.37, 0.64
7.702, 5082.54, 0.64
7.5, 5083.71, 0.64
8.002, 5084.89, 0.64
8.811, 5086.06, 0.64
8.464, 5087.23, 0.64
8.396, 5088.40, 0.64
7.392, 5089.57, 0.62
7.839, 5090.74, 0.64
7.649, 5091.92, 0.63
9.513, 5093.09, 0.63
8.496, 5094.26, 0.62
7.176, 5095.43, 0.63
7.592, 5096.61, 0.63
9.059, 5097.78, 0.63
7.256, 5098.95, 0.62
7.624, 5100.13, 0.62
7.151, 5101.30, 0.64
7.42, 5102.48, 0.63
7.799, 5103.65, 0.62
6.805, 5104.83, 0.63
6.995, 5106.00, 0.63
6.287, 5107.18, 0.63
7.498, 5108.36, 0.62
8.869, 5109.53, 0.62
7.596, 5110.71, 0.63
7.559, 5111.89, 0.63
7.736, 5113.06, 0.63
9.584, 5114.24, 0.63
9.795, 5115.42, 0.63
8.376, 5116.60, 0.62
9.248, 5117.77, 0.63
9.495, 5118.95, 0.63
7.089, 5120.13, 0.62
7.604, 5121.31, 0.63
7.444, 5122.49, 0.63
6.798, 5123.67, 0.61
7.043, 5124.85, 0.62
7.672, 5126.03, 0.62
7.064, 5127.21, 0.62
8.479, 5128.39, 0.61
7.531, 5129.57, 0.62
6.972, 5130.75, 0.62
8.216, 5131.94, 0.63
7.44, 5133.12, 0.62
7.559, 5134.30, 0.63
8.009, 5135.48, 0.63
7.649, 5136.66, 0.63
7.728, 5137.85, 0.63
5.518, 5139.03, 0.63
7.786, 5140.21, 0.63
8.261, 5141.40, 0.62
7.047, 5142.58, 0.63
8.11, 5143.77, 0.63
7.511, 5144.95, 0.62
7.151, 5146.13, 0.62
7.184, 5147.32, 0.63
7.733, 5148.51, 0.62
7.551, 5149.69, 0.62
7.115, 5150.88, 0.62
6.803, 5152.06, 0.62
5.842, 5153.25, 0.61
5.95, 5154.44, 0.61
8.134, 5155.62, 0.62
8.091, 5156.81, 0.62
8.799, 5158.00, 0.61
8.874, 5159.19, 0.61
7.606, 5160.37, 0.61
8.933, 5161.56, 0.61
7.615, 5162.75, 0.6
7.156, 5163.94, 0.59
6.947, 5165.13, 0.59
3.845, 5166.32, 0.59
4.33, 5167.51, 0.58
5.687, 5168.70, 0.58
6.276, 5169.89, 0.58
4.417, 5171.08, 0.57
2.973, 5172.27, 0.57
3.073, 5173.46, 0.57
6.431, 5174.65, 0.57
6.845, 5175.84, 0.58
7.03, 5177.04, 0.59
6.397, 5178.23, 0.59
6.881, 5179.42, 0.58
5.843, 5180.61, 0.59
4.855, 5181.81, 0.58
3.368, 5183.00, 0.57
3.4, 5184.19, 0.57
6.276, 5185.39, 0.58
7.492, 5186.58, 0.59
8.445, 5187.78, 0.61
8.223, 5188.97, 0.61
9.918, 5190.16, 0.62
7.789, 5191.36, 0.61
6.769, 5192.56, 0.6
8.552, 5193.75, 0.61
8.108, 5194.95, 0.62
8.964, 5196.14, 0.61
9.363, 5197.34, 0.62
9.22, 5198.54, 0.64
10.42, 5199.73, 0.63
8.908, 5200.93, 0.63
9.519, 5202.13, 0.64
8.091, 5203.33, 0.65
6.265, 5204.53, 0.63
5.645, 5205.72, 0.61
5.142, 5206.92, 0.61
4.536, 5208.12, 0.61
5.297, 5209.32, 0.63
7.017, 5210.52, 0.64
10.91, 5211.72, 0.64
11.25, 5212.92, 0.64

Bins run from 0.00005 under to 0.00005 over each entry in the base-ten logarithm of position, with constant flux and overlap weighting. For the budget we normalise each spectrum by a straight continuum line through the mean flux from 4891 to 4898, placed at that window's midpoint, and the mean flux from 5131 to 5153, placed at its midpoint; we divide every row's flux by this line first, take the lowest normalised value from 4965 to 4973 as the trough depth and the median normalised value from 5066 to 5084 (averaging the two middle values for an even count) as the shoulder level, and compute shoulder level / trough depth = 1.08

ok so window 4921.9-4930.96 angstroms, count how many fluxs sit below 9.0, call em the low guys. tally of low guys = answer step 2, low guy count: 0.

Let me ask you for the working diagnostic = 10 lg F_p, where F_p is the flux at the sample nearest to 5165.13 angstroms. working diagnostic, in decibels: 8.4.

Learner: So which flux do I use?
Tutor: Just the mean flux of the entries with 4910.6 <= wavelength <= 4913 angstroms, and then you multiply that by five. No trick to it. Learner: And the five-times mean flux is 54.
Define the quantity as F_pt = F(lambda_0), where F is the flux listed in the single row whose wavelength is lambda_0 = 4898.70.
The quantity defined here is 10.32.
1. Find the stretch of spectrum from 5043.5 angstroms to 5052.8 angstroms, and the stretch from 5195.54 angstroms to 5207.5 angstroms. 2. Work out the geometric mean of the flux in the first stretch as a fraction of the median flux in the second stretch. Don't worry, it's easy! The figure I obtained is 0.99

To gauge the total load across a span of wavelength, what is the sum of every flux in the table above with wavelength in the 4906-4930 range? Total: 208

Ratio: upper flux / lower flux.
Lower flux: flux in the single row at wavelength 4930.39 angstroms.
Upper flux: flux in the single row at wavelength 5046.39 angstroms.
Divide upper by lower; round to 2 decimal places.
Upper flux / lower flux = 0.92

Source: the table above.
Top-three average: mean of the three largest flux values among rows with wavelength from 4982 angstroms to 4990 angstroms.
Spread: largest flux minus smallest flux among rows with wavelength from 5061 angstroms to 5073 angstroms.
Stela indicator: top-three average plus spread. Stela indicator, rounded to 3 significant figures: 12.5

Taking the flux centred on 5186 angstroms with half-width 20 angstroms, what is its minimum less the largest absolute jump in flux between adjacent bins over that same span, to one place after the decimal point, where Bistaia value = -0.4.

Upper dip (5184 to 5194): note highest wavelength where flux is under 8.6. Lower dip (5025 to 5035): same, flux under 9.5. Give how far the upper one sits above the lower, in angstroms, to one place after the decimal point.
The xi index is 159.0 angstroms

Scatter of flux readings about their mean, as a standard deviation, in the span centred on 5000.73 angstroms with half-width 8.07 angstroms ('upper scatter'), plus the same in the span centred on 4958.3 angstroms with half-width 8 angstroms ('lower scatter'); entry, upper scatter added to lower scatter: 2.5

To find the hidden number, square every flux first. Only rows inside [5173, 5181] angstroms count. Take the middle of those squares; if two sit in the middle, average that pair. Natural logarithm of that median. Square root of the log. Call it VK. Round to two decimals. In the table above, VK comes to 1.93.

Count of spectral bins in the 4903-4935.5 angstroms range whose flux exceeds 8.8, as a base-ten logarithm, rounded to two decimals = 1.38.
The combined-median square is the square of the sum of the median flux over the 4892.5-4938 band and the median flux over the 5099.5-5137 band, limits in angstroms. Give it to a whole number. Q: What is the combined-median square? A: 320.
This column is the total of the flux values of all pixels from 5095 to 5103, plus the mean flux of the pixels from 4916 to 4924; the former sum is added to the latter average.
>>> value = 62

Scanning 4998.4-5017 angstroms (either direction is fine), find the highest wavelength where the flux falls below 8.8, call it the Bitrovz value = 5016.27 angstroms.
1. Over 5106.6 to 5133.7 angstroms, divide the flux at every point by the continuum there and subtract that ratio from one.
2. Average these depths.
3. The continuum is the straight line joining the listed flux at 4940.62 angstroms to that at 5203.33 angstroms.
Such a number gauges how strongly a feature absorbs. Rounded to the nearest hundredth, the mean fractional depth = 0.09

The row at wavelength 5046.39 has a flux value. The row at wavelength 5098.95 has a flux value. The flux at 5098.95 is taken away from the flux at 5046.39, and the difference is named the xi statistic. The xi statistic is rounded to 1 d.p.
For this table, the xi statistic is 2.4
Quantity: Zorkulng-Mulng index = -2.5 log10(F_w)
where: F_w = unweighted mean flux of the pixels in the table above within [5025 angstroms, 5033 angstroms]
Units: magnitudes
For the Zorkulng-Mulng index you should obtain -2.40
